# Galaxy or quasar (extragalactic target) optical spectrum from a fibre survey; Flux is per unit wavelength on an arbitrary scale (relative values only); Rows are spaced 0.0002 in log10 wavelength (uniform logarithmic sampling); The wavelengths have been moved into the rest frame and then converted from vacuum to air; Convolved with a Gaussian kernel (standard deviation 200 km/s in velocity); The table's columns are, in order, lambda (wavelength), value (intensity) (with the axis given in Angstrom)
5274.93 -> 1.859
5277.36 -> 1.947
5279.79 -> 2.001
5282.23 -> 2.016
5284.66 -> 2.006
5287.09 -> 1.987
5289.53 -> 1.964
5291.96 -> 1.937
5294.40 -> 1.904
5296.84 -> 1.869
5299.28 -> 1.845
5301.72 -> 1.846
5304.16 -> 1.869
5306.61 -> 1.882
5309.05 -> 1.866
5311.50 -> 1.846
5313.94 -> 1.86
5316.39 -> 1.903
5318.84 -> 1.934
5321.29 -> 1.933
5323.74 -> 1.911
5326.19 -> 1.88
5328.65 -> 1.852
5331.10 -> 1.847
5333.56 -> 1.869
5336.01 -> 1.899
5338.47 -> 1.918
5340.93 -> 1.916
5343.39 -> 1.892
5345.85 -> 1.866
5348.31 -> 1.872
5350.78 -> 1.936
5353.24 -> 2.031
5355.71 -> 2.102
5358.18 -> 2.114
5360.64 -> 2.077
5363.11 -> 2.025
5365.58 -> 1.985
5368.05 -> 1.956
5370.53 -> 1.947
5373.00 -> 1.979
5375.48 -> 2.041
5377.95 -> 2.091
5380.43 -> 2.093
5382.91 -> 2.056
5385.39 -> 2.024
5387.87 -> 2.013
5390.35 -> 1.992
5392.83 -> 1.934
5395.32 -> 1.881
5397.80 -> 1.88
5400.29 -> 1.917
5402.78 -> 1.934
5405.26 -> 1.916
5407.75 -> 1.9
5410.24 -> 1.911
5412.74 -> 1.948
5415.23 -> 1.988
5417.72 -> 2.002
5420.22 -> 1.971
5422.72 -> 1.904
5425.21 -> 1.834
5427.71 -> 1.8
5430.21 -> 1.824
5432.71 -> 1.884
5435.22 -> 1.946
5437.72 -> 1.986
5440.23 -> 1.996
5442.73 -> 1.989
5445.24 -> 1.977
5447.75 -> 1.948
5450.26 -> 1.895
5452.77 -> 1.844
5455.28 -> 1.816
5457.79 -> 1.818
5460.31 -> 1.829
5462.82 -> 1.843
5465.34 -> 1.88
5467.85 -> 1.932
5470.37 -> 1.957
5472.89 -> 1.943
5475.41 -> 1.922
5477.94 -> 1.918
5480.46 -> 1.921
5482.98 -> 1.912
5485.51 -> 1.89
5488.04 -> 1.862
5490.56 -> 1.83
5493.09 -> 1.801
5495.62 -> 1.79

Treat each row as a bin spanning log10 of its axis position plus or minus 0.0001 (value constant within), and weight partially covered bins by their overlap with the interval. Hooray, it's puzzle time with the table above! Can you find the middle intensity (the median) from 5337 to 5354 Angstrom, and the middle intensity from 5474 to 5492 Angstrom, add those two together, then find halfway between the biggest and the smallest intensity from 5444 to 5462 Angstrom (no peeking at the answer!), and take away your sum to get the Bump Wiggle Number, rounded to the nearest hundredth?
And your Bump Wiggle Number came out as -1.93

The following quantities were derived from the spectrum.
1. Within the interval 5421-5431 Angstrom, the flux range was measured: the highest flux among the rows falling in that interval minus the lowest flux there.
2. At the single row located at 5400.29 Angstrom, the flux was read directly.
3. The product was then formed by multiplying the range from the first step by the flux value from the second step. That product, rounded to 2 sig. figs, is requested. 0.20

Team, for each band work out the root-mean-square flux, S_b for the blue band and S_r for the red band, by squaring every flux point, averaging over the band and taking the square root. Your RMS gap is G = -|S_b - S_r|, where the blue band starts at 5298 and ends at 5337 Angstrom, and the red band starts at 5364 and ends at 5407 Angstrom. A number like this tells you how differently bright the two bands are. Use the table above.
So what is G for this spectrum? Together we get -0.102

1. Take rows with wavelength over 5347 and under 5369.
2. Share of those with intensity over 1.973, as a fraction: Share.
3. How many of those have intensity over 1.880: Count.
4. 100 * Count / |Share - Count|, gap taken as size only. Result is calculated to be 109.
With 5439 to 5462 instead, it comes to 107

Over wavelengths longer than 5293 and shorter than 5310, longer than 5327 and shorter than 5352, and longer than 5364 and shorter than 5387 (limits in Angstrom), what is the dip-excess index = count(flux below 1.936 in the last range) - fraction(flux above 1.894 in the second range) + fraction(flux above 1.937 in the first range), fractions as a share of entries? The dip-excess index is -0.4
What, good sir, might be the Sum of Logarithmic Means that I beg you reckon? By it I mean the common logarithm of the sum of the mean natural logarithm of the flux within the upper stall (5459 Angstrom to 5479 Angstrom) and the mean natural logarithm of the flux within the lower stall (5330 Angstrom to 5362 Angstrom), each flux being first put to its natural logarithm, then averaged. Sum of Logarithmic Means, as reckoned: 0.117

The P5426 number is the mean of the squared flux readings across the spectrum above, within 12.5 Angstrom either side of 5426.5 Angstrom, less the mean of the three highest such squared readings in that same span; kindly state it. -0.30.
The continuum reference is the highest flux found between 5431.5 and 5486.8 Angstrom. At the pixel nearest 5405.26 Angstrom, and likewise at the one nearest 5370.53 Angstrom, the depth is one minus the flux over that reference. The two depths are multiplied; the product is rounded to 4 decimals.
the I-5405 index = 0.0010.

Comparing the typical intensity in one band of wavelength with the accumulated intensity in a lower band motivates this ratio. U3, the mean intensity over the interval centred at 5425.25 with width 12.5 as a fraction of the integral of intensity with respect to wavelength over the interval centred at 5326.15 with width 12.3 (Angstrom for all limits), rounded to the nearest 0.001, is 0.081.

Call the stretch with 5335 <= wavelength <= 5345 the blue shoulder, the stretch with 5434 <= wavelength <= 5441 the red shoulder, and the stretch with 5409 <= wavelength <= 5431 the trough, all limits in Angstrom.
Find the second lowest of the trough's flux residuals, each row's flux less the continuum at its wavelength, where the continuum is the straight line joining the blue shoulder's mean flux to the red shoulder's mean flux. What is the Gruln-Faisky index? -0.15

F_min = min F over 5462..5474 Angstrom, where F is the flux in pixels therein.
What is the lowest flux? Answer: 1.843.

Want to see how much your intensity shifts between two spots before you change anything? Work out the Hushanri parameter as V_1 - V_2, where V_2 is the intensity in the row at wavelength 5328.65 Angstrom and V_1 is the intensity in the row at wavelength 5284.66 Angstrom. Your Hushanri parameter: 0.15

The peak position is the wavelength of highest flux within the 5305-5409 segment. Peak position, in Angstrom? 5358.18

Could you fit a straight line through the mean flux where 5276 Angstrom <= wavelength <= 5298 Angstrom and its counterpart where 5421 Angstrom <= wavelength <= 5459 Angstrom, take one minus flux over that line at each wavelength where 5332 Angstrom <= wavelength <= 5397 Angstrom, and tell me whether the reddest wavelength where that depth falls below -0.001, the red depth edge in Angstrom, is 5392.83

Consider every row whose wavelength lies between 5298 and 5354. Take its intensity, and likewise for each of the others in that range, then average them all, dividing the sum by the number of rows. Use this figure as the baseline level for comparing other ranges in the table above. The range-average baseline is 1.89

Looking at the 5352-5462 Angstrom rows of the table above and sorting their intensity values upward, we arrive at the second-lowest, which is 1.816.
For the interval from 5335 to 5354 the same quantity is 1.872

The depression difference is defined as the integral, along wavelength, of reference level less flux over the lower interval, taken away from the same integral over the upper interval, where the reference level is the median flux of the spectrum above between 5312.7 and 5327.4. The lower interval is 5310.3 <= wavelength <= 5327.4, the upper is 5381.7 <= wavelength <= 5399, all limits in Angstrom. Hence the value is -1.3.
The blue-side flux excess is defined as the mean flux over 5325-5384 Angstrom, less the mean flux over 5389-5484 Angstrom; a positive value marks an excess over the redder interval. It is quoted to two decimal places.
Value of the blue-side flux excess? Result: 0.06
